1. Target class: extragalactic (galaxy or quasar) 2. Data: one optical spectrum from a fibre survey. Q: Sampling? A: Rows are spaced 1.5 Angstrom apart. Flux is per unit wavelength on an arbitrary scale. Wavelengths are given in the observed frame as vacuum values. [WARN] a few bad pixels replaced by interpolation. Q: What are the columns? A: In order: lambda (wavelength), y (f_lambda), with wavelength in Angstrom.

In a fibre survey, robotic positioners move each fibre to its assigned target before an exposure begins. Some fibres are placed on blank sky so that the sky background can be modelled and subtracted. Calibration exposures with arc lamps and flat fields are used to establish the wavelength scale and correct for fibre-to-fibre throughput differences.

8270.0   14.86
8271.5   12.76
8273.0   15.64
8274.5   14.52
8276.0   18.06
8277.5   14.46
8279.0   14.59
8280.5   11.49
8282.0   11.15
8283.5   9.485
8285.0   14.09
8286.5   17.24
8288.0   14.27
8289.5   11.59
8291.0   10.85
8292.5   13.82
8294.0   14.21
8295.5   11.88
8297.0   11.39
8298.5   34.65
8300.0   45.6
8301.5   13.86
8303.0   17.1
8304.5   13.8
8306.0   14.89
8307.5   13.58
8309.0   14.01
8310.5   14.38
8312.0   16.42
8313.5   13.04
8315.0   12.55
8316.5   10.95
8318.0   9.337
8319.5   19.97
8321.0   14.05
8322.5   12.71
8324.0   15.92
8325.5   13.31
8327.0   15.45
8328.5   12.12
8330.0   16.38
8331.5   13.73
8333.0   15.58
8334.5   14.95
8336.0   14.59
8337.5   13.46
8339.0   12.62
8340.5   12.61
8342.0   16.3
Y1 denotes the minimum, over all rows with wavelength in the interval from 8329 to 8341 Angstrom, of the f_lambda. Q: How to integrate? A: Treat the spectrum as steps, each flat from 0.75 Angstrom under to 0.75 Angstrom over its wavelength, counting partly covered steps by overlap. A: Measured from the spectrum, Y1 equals 12.61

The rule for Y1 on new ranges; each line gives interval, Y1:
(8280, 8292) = 9.485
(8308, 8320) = 9.337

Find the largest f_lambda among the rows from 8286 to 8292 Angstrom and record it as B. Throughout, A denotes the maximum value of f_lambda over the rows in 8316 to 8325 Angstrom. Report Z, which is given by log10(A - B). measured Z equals 0.4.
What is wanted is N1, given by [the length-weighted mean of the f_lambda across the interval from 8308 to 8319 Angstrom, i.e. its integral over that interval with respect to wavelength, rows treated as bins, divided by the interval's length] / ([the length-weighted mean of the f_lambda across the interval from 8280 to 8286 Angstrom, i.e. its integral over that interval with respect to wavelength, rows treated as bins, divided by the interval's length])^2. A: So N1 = 0.09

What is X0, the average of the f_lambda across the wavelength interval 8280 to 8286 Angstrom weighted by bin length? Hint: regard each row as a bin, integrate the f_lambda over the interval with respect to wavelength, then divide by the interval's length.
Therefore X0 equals 11.8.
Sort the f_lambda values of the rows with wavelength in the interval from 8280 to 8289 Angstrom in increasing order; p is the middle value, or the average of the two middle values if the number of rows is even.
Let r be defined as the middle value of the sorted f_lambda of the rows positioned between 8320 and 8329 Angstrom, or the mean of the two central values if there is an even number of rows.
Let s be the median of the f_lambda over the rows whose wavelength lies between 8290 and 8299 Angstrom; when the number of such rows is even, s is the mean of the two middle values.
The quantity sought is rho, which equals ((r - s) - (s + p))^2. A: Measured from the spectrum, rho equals 616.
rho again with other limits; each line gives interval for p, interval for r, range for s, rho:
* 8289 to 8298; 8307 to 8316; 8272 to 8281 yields 732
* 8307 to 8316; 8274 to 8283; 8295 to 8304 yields 916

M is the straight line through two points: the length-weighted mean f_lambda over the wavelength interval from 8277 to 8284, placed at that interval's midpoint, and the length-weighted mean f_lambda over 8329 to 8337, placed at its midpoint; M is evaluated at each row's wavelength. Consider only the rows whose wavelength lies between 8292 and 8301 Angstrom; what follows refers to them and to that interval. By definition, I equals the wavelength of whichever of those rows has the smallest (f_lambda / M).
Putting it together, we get 8297.0 Angstrom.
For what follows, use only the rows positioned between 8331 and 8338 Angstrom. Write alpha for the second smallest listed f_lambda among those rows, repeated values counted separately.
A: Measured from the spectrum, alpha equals 13.73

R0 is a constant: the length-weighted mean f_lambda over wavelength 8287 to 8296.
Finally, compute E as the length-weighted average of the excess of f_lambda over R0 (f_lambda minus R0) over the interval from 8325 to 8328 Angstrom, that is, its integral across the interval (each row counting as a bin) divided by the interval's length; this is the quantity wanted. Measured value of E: 1.4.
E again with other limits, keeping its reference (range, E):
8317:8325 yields 1.3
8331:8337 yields 1.8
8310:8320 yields 0.7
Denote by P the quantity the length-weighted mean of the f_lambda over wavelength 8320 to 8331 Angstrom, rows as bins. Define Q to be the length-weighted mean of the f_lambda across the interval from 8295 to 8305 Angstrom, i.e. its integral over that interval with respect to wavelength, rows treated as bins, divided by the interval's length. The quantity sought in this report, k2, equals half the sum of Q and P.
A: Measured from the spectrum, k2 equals 18.0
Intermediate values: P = 14.4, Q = 21.6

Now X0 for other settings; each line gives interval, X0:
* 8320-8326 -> 14.3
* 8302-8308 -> 14.9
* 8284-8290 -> 14.2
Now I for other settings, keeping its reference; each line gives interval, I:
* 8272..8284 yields 8283.5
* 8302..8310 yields 8307.5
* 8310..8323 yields 8318.0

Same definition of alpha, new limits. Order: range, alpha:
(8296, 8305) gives 13.8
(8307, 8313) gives 14.01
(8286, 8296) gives 11.59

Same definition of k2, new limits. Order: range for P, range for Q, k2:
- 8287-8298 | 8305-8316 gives 13.6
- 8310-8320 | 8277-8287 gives 13.4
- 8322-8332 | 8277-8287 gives 13.7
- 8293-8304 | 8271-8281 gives 17.8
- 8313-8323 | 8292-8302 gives 17.2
